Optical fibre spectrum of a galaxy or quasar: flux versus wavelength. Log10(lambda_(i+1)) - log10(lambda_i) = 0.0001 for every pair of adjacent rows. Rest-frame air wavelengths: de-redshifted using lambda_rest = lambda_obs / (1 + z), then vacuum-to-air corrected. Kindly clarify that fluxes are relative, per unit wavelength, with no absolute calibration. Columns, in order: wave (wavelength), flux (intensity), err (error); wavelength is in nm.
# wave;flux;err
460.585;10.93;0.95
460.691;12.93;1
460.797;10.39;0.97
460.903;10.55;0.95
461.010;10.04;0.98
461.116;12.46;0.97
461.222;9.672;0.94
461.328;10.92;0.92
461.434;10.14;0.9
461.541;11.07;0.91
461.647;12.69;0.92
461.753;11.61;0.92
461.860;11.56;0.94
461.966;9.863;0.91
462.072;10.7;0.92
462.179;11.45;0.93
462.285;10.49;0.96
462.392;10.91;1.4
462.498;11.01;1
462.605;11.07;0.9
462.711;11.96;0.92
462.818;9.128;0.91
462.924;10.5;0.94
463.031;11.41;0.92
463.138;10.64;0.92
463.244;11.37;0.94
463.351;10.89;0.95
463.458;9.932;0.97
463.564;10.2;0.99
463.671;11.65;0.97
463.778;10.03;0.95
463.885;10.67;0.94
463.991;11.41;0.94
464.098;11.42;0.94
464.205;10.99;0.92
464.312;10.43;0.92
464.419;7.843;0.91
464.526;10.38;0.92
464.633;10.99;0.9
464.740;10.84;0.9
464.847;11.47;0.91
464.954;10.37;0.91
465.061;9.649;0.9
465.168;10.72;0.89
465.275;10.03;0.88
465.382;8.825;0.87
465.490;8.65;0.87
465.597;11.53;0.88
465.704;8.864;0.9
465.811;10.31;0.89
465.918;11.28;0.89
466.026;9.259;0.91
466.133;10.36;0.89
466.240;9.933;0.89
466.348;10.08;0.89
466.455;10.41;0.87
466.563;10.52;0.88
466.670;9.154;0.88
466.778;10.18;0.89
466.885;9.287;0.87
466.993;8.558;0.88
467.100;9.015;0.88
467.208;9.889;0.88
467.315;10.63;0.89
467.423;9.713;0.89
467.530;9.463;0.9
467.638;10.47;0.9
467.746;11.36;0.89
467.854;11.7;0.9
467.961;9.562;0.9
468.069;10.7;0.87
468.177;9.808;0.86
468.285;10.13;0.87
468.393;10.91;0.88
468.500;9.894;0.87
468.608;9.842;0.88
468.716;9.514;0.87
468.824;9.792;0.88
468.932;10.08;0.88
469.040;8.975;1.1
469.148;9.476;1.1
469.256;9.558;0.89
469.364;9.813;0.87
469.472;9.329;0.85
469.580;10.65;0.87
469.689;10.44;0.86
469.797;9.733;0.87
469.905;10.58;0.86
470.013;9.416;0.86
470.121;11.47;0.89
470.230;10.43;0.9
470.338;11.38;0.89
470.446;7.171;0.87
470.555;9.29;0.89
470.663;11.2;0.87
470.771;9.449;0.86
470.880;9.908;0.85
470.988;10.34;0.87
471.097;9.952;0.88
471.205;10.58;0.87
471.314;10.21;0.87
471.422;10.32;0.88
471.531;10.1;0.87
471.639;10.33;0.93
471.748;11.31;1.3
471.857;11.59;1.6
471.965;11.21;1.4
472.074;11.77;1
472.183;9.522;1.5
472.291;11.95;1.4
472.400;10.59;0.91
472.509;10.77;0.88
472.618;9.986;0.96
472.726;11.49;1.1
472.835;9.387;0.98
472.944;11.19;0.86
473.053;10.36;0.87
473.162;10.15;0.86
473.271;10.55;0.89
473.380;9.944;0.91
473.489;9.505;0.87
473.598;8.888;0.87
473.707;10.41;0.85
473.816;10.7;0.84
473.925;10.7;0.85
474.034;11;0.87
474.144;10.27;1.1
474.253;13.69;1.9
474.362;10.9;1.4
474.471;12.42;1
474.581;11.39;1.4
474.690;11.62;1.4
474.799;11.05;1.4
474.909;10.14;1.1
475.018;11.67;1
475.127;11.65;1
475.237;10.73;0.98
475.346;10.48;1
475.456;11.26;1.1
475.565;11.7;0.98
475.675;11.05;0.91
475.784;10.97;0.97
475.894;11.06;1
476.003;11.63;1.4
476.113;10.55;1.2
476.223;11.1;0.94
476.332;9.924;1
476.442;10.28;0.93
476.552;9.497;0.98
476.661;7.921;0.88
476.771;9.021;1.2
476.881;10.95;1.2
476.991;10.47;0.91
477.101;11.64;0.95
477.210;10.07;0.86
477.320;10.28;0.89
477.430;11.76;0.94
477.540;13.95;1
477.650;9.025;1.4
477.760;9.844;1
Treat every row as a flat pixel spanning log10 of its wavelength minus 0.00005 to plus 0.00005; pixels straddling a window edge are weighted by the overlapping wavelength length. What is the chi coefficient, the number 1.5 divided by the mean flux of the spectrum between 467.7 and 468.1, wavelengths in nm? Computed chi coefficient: 0.138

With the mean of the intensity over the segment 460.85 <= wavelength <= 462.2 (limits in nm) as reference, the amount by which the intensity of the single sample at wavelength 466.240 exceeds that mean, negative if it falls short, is -1.0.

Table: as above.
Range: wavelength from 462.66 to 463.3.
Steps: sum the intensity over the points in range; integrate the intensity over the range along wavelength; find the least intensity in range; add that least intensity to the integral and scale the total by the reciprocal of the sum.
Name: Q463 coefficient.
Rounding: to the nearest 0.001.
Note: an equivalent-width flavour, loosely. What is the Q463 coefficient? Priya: 0.247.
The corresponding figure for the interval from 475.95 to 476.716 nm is 0.221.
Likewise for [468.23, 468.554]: 0.428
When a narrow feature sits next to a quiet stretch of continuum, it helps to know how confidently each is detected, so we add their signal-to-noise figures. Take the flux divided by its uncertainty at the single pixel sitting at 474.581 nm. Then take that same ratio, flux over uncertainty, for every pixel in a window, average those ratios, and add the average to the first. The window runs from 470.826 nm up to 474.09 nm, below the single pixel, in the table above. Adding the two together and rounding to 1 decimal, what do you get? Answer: 19.1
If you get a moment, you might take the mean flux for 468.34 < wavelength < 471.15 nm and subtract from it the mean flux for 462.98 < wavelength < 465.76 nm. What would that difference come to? -0.5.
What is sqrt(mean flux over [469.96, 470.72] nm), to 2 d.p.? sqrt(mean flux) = 3.17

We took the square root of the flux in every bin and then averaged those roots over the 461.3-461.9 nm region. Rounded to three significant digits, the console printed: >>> 3.36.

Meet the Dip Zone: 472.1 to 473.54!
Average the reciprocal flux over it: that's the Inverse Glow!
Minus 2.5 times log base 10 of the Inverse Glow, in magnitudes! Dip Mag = 2.54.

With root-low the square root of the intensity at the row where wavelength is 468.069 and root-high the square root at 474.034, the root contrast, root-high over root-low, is 1.01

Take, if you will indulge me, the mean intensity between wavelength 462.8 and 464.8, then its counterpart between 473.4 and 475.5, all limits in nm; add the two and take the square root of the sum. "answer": 4.64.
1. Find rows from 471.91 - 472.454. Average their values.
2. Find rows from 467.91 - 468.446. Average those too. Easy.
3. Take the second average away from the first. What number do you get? 0.8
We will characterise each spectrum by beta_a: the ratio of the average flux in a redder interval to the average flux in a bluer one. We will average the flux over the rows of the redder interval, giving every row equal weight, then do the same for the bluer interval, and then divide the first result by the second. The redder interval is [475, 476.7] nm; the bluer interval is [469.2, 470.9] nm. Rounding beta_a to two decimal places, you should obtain 1.07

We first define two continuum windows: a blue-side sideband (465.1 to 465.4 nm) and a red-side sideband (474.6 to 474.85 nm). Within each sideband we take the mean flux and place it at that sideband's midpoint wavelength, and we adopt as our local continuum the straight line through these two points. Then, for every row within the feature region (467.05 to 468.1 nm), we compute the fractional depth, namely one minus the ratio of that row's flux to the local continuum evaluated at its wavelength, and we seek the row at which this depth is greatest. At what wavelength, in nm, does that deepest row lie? 467.100 nm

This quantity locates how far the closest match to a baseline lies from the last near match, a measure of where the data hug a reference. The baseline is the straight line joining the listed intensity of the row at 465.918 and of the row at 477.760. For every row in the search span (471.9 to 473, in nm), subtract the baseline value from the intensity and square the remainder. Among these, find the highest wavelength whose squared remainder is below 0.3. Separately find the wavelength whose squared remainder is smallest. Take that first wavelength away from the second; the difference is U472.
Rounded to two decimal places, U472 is -0.22 nm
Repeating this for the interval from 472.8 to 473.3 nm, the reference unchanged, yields -0.22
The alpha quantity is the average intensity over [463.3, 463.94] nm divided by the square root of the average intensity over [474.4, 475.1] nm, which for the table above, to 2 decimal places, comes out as 3.13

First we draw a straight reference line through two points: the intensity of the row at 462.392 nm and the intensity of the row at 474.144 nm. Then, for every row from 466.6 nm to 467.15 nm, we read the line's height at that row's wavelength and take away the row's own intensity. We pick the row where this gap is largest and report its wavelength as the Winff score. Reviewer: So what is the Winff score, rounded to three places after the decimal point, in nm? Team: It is 466.993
